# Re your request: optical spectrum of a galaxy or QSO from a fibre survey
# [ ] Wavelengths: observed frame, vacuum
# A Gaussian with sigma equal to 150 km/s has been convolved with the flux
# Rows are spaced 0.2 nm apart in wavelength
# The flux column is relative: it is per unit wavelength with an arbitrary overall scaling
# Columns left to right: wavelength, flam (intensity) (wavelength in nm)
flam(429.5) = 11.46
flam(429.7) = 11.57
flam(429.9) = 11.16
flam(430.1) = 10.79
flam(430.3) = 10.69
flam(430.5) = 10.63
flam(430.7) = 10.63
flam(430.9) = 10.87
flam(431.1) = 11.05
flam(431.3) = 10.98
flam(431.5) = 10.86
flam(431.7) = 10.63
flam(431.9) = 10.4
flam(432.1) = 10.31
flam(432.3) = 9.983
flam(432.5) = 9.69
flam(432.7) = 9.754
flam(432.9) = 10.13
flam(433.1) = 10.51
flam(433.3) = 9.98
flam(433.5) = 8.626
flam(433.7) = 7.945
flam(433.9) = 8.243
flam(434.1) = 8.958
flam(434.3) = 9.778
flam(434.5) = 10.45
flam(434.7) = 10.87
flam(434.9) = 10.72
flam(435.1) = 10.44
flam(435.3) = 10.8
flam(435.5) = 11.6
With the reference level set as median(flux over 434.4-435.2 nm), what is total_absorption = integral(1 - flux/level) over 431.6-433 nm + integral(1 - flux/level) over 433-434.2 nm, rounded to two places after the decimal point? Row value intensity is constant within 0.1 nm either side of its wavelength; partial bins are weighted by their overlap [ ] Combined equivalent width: 0.24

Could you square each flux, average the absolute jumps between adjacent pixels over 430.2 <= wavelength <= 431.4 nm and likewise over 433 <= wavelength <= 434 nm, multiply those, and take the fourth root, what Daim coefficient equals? 2.36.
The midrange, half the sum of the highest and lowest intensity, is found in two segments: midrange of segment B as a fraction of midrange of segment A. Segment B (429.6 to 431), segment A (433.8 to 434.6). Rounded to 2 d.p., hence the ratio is 1.19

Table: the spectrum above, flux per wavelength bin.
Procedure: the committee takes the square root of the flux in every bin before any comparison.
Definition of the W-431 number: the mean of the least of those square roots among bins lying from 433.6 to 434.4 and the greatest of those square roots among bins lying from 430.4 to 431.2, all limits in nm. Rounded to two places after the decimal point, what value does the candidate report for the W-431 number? 3.07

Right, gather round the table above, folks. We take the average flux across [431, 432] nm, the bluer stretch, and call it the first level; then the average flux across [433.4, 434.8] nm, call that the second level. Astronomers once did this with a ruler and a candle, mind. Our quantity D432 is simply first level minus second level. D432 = 1.52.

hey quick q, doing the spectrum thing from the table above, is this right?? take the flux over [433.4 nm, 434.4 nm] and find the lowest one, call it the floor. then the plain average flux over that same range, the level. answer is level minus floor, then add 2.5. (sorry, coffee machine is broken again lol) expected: 3.3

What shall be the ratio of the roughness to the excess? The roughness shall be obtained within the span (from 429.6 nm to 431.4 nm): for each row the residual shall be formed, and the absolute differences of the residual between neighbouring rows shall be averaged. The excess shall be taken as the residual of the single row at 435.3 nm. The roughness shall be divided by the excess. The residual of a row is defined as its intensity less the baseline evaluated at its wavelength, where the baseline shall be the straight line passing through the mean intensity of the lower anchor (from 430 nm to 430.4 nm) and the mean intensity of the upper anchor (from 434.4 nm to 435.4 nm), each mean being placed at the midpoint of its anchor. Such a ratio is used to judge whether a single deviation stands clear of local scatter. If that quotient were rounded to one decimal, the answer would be 1.2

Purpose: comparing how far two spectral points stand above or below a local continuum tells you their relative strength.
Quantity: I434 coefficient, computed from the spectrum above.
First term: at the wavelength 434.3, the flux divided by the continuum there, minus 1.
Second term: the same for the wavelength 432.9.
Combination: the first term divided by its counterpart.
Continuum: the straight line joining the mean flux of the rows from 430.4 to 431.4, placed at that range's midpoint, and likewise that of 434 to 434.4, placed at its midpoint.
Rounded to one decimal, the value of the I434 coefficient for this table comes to 2.6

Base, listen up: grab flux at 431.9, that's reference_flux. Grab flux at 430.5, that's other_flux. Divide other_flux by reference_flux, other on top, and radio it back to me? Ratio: 1.02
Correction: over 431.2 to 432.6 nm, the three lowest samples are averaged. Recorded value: 10.0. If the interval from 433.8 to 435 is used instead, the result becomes 9.0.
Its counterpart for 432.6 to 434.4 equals 8.3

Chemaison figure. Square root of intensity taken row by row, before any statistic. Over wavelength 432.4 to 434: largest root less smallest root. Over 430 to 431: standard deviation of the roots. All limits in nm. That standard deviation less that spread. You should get -0.41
